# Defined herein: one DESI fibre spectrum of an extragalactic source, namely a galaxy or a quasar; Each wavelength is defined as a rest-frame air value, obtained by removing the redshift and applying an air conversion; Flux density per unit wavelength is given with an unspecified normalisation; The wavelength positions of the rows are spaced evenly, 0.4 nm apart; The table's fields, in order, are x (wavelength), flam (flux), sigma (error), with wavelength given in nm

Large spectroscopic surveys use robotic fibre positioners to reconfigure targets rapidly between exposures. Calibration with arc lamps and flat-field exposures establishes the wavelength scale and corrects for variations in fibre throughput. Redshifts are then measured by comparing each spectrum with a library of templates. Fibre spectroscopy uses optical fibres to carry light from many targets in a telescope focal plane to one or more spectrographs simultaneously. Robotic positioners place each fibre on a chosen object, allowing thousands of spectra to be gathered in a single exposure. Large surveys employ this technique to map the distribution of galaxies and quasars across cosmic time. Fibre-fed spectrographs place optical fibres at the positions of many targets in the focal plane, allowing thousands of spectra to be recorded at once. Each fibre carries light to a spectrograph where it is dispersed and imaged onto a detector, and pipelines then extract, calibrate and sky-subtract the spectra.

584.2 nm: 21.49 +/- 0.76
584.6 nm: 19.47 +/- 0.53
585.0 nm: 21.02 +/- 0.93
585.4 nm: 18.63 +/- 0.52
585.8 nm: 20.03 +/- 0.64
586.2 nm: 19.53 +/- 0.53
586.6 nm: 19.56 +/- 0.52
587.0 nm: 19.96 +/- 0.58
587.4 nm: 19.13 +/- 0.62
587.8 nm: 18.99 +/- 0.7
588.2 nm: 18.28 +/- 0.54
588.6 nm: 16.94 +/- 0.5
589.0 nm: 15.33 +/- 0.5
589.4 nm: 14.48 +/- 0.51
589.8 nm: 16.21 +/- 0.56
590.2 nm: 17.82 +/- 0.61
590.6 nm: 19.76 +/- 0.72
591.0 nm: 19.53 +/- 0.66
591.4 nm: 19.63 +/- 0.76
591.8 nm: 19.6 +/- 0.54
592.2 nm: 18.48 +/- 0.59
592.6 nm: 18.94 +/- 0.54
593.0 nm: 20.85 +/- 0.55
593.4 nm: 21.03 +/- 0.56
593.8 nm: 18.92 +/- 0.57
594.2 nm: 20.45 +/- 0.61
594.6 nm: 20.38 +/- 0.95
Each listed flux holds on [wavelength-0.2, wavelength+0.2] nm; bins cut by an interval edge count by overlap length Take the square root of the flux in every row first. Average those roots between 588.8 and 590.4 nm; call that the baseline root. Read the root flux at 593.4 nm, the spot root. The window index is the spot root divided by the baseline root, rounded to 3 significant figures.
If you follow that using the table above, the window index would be 1.15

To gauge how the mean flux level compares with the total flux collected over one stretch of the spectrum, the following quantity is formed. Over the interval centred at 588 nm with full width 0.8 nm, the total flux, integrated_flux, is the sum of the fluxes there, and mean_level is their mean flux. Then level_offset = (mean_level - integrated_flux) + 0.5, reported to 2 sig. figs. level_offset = -18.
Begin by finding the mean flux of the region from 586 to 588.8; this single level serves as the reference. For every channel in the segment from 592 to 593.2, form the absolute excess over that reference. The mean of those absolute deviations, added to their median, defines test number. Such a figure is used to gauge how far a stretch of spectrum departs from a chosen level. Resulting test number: 1.2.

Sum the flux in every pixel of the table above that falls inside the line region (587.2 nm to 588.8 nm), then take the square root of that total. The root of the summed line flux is 8.6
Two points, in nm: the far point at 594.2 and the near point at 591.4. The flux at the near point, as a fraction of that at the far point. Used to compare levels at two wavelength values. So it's 0.96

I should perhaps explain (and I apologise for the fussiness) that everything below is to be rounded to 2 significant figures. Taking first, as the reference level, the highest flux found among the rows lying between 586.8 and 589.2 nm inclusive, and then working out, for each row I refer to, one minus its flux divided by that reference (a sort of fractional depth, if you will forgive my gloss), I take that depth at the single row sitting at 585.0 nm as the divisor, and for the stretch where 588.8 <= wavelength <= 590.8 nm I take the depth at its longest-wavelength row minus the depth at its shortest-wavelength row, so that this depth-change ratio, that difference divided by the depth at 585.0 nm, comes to 4.2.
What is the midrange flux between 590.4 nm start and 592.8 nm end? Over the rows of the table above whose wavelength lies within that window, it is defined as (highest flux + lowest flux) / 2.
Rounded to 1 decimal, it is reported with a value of 19.1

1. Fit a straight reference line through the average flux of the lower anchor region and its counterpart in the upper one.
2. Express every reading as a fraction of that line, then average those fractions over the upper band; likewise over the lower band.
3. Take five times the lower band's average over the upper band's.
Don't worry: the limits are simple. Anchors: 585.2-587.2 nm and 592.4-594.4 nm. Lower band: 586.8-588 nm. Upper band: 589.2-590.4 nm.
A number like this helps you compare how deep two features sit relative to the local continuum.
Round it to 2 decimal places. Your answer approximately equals 6.04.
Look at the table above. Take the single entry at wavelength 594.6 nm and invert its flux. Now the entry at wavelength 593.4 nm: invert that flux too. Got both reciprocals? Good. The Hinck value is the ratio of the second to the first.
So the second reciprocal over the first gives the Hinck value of 0.97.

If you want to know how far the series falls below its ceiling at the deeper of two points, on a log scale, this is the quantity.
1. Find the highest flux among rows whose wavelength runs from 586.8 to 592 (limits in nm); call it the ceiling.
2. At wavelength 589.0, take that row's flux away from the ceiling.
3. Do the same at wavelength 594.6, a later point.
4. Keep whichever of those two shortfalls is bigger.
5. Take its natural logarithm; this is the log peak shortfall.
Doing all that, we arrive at 1.5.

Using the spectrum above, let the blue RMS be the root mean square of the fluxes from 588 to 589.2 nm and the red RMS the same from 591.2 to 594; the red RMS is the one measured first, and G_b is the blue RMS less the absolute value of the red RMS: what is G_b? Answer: -2.8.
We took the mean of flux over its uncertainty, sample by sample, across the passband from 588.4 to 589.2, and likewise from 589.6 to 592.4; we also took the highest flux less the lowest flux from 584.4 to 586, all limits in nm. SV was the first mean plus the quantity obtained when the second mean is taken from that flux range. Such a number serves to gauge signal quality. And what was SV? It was 5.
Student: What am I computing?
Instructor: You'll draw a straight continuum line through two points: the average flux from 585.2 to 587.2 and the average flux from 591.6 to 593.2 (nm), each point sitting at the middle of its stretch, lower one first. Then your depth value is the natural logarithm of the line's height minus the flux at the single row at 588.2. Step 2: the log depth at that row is 0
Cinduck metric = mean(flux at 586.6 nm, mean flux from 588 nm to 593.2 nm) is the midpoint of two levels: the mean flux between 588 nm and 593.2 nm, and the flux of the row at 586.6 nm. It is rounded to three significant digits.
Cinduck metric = 18.9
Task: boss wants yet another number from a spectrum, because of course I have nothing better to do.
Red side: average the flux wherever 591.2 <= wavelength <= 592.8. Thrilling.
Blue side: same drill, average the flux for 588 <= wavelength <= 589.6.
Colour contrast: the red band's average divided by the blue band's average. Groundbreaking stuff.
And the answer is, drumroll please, 1.18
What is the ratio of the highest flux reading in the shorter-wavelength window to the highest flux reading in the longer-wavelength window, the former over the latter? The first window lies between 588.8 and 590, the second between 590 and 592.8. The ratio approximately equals 0.82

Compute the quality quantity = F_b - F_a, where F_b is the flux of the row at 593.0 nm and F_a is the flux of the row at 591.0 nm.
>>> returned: 1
